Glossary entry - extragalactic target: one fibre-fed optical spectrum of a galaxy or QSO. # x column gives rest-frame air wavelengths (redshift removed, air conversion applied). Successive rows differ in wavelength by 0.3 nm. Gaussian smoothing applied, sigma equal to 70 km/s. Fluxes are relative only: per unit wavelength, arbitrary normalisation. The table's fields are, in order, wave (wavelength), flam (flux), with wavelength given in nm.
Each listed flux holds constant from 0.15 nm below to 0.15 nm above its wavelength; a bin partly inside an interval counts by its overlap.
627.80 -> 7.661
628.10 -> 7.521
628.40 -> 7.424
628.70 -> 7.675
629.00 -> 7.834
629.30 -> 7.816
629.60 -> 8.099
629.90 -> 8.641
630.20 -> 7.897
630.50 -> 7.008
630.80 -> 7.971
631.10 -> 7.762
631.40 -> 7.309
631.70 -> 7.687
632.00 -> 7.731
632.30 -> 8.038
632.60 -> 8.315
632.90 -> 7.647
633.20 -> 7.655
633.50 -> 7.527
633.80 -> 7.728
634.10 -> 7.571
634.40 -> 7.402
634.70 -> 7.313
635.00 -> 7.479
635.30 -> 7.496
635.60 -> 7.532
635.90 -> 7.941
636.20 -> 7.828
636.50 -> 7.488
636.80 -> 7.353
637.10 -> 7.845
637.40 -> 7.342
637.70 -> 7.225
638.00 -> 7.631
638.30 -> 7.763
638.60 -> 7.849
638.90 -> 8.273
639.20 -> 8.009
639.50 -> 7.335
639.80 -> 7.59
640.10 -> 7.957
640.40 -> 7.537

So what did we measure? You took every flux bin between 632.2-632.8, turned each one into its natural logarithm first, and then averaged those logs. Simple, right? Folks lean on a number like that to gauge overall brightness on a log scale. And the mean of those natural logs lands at 2.10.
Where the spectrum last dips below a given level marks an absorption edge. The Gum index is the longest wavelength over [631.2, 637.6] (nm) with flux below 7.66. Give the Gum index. 637.40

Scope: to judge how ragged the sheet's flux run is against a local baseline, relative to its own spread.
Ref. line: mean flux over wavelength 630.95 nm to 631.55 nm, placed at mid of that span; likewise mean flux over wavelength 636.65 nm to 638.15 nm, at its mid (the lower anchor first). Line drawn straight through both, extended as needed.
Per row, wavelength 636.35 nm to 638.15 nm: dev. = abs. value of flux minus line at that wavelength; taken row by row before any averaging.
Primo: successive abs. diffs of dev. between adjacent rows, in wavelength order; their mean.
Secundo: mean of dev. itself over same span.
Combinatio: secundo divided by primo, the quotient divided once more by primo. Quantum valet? 6.8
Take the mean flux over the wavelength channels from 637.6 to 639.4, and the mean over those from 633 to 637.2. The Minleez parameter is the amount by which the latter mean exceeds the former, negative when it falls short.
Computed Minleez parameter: -0.21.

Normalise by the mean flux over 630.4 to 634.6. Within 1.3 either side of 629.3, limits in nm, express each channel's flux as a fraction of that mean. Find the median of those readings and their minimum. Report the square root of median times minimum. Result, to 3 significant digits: 0.965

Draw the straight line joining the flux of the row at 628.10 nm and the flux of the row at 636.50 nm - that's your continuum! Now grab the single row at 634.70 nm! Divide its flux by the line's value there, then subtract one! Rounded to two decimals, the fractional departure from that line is -0.02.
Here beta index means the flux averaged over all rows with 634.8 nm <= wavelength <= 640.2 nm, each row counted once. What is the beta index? 7.66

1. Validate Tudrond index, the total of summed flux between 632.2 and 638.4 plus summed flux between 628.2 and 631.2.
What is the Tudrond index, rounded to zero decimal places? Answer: 238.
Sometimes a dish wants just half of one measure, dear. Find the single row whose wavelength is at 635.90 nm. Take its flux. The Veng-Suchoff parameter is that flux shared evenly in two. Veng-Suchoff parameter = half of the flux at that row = 3.97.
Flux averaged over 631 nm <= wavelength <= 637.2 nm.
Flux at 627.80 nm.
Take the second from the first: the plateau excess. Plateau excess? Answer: 0.0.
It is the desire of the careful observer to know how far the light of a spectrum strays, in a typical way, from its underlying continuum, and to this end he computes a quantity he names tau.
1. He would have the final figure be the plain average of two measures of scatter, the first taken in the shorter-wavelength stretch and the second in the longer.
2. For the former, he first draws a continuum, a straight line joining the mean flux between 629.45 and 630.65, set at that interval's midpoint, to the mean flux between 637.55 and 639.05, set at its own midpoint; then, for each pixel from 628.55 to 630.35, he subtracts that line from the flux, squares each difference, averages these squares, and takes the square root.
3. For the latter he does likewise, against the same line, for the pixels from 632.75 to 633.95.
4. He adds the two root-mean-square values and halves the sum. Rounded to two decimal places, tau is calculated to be 0.27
